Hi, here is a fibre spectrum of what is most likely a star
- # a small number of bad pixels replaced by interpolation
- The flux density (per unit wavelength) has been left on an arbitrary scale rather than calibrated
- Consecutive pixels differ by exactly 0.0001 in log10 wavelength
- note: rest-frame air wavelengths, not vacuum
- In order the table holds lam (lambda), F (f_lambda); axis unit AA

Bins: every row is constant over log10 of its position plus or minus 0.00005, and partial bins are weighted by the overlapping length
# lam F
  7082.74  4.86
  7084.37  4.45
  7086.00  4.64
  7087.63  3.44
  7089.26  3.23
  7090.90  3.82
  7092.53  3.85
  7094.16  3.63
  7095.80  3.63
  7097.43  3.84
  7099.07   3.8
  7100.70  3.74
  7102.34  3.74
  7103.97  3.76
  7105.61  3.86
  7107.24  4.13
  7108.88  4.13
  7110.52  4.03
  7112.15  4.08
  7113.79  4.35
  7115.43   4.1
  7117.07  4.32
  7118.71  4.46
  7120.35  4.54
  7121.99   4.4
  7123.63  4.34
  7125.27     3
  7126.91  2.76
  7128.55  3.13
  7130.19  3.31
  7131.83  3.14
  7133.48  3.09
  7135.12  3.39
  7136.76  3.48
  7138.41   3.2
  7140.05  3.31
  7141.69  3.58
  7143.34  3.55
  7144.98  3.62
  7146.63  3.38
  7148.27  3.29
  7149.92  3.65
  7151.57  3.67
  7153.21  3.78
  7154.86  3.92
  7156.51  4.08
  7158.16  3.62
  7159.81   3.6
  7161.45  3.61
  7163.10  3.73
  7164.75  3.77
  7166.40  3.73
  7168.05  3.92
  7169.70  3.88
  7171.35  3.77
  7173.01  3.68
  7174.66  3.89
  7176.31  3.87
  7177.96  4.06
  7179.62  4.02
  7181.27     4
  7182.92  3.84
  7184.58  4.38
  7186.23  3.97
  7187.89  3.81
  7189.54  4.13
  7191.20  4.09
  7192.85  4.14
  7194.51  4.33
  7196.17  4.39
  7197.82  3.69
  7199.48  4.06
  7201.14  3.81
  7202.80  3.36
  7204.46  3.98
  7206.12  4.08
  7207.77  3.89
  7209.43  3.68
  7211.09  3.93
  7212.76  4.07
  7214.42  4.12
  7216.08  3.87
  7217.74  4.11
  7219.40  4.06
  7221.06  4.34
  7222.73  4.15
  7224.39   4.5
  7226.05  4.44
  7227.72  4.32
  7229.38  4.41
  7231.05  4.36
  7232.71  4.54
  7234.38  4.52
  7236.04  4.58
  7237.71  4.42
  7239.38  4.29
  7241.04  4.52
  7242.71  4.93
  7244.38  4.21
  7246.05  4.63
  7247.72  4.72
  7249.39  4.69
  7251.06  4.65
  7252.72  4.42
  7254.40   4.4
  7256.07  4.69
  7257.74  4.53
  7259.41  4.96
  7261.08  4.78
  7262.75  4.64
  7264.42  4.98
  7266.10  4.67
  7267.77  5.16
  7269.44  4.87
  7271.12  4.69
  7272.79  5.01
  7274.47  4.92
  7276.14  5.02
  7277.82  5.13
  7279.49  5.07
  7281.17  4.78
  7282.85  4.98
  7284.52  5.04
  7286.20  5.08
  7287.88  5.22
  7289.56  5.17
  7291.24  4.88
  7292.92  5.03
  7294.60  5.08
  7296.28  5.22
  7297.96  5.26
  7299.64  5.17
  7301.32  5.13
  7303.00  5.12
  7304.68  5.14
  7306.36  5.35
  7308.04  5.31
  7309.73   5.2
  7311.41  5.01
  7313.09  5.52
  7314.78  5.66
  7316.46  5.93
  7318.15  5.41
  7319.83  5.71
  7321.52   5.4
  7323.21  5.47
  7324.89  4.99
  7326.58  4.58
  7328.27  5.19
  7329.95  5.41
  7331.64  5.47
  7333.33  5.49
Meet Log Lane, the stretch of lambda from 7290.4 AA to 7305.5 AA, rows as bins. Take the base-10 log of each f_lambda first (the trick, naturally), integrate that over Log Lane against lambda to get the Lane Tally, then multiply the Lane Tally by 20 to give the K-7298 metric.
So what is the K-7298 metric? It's 214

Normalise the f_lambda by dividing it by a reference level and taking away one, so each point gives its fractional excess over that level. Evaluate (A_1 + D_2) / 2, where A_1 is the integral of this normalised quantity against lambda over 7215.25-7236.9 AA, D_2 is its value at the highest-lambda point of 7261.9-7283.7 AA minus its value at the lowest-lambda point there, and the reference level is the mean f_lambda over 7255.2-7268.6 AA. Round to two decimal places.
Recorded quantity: -1.04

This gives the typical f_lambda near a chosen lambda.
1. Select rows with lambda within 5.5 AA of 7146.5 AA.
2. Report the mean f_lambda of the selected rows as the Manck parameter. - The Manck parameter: 3.53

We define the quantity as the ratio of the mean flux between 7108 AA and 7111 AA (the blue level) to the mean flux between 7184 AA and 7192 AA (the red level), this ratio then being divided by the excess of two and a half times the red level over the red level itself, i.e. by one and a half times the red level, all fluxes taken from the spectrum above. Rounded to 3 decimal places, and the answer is 0.164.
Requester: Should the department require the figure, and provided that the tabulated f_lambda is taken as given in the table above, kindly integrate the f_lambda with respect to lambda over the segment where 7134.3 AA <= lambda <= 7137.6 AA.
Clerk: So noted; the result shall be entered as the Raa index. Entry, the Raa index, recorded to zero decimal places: 11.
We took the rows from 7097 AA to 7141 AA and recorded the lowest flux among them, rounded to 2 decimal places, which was 2.76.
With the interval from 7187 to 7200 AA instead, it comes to 3.69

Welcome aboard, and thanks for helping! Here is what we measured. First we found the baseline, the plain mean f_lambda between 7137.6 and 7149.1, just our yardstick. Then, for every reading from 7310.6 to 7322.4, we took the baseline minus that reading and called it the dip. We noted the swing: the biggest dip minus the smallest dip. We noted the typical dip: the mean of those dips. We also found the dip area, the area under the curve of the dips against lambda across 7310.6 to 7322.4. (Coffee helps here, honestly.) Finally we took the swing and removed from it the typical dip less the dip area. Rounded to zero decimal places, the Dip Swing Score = -22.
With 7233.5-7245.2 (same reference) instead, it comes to -11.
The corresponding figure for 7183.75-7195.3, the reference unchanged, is -7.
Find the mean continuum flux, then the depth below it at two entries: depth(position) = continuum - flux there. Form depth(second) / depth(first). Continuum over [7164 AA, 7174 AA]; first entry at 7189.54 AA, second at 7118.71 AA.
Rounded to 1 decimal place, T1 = 2.0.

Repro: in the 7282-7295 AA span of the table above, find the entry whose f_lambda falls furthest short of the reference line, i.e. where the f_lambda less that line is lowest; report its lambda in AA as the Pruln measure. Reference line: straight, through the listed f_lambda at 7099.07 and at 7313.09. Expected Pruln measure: 7291.24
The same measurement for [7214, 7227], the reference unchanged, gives 7216.08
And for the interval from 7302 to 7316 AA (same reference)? 7311.41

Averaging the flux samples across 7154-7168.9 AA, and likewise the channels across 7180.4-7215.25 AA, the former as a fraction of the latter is 0.95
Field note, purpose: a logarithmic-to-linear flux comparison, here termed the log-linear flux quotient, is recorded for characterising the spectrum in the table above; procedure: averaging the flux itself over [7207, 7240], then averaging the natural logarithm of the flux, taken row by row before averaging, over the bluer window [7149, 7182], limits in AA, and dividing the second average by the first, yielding 0.316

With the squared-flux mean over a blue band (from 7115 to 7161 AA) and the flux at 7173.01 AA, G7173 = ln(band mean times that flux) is 3.90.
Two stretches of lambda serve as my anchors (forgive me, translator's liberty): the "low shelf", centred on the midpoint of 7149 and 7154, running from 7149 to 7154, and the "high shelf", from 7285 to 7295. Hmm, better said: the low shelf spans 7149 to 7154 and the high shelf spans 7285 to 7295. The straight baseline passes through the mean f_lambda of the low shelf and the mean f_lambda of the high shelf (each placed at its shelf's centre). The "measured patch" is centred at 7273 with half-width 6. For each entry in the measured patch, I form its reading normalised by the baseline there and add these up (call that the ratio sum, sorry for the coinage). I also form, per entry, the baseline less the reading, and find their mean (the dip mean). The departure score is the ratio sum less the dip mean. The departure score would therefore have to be 7.2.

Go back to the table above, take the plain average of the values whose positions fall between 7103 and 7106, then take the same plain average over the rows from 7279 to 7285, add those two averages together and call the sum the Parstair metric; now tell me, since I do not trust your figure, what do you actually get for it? 8.8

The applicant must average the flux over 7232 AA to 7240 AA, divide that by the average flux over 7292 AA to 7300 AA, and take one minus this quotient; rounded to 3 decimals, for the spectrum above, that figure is 0.132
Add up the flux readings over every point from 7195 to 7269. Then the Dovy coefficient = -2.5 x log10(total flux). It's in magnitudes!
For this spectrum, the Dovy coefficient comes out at -5.7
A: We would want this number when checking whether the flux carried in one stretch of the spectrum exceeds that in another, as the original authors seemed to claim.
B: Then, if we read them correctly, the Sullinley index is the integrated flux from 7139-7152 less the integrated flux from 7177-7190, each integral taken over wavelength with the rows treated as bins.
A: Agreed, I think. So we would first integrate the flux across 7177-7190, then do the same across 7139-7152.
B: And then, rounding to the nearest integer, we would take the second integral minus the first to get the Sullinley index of -7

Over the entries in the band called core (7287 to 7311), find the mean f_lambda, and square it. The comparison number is 27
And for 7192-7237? 17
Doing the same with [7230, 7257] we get 21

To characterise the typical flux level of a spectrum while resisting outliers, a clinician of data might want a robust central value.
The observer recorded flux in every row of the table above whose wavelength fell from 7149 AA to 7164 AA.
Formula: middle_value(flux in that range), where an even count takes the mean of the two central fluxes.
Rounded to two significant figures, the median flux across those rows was 3.7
